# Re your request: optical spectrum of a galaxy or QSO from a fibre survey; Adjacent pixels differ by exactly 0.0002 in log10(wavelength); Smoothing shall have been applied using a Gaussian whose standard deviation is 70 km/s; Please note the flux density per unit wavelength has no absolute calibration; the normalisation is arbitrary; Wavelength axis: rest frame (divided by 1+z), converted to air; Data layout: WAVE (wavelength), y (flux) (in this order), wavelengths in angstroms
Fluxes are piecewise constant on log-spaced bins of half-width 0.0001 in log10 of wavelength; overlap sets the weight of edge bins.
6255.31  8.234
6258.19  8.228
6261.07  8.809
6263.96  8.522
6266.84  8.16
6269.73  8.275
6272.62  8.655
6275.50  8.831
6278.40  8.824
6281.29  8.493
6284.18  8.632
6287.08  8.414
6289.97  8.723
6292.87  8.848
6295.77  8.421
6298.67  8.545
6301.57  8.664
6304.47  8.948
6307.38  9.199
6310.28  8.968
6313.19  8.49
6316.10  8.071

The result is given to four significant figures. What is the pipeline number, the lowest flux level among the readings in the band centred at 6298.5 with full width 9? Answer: 8.421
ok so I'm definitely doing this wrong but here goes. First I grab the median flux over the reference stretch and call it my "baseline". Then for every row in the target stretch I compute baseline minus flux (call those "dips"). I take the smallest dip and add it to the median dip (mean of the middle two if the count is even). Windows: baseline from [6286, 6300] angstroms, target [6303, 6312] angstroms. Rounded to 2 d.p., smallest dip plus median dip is -1.08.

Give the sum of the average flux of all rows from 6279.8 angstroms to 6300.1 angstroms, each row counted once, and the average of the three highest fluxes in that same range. 17.3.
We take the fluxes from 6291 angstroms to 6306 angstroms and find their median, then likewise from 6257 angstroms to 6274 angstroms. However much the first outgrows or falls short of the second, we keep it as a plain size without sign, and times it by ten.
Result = 2.7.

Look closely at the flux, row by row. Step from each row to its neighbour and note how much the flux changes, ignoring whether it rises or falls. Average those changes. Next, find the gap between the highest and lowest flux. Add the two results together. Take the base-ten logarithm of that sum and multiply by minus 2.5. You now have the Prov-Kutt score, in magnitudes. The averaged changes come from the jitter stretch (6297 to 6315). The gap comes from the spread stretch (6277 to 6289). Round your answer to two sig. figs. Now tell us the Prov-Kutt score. 0.41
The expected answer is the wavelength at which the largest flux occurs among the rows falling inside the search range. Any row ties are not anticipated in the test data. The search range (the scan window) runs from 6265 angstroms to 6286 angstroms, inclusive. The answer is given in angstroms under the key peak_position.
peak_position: 6275.50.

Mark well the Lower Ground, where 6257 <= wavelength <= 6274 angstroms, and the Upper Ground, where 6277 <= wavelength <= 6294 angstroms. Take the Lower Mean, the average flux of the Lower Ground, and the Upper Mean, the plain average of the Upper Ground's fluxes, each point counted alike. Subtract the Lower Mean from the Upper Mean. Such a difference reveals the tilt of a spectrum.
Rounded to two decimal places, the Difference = 0.21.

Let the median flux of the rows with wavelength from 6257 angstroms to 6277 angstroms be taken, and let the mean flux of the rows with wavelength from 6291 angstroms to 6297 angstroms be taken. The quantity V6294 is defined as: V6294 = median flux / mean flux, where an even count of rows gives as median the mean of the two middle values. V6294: 0.99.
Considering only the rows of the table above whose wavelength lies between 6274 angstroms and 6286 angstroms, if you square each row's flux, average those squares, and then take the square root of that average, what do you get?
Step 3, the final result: 8.70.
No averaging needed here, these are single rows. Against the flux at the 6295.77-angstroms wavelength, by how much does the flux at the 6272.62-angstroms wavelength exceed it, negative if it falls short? 0.23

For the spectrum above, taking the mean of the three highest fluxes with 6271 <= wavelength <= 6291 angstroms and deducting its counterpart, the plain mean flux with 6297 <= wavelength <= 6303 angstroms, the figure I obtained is 0.19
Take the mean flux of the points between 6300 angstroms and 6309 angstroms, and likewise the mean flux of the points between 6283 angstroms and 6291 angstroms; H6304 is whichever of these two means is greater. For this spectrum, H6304 8.94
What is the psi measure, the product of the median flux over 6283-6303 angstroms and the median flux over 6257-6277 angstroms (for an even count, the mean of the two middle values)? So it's 73.6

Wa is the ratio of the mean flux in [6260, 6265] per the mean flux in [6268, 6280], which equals 1.00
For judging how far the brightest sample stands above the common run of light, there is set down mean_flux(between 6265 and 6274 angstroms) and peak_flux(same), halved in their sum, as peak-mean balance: 8.51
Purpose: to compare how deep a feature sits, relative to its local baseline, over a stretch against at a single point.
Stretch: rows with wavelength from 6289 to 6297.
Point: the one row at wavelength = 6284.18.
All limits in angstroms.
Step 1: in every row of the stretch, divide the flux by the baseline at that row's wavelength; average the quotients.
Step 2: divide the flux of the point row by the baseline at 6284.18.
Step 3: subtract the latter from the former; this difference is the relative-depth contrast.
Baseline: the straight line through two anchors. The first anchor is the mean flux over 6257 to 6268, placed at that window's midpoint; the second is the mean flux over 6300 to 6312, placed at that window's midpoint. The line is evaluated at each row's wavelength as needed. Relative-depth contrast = -0.008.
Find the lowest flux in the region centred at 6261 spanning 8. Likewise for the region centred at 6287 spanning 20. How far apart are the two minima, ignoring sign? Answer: 0.19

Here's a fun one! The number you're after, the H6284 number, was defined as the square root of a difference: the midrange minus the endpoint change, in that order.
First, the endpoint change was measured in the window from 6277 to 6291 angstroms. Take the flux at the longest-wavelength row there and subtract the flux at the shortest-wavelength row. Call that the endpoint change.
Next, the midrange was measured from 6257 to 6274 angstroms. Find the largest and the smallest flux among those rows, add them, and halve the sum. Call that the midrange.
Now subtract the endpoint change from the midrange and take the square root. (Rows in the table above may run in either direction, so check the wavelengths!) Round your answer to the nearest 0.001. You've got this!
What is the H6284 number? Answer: 2.930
